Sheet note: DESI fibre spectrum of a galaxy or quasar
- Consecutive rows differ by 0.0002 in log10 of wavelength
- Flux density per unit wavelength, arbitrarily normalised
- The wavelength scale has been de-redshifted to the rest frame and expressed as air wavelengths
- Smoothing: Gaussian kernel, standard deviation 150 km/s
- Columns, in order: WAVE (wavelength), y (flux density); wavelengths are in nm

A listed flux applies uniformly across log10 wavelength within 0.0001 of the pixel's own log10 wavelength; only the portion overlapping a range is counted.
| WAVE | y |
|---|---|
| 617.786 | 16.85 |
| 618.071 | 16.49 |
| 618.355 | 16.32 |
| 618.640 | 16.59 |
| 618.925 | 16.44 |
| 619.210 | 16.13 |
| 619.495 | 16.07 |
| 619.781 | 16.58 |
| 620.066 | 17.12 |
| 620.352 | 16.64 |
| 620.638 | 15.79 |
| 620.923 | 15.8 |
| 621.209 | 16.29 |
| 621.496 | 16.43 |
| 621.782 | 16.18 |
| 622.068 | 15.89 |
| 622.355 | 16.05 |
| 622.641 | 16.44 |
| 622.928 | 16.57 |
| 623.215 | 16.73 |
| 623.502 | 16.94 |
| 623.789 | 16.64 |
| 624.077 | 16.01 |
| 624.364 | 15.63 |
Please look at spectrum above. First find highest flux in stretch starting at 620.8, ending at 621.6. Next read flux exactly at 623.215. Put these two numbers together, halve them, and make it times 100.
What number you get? 1658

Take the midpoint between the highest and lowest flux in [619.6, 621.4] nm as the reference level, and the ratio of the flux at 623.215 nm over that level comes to 1.02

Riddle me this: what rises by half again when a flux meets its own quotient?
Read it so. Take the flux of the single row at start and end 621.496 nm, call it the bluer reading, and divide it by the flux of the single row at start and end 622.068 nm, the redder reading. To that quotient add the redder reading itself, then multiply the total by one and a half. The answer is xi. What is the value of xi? 25.4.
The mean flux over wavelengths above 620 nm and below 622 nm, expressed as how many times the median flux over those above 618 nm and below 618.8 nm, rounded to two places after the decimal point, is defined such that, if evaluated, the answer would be 0.99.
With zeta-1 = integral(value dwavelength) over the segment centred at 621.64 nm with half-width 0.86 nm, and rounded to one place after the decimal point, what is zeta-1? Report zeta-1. 27.7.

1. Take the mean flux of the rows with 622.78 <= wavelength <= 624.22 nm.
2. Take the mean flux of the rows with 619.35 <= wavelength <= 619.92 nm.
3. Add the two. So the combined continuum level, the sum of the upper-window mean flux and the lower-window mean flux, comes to 32.9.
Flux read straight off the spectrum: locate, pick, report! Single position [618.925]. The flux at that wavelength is 16.44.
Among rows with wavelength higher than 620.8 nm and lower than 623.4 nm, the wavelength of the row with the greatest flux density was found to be 623.215 nm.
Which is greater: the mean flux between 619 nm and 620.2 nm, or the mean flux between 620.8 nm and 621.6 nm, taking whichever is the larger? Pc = 16.5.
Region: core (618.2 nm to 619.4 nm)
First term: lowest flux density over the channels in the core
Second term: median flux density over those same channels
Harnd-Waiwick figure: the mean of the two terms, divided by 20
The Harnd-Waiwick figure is 0.813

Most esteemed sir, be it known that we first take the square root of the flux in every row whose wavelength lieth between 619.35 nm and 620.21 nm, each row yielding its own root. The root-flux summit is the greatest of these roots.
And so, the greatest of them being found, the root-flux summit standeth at 4.14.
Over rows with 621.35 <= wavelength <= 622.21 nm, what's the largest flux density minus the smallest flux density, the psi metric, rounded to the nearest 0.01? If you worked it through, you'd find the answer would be 0.54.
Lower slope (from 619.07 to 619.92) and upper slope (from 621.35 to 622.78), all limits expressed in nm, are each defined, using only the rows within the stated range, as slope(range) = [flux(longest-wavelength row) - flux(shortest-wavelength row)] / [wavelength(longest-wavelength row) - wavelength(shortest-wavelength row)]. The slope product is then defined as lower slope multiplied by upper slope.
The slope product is 0.01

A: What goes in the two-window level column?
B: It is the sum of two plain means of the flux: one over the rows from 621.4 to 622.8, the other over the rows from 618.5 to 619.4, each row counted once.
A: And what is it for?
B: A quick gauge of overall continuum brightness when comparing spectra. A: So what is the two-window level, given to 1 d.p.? 32.6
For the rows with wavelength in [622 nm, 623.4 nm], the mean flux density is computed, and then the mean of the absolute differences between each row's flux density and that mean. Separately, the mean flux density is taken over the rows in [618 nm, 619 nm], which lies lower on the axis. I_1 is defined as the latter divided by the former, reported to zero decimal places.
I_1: 56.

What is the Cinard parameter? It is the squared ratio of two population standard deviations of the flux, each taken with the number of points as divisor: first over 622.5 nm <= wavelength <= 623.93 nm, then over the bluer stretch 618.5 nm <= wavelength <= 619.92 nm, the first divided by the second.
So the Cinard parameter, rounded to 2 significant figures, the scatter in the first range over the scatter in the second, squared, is 0.57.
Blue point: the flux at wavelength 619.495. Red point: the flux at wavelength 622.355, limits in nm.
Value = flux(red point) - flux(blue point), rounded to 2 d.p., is -0.02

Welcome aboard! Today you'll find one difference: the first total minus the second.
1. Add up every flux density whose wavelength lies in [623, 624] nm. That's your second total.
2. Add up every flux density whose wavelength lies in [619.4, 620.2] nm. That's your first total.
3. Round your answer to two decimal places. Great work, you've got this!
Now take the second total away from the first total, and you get -0.54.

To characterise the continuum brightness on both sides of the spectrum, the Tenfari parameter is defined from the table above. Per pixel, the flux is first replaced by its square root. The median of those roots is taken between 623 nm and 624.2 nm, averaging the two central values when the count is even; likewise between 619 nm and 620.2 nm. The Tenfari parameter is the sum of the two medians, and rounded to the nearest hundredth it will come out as 8.13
